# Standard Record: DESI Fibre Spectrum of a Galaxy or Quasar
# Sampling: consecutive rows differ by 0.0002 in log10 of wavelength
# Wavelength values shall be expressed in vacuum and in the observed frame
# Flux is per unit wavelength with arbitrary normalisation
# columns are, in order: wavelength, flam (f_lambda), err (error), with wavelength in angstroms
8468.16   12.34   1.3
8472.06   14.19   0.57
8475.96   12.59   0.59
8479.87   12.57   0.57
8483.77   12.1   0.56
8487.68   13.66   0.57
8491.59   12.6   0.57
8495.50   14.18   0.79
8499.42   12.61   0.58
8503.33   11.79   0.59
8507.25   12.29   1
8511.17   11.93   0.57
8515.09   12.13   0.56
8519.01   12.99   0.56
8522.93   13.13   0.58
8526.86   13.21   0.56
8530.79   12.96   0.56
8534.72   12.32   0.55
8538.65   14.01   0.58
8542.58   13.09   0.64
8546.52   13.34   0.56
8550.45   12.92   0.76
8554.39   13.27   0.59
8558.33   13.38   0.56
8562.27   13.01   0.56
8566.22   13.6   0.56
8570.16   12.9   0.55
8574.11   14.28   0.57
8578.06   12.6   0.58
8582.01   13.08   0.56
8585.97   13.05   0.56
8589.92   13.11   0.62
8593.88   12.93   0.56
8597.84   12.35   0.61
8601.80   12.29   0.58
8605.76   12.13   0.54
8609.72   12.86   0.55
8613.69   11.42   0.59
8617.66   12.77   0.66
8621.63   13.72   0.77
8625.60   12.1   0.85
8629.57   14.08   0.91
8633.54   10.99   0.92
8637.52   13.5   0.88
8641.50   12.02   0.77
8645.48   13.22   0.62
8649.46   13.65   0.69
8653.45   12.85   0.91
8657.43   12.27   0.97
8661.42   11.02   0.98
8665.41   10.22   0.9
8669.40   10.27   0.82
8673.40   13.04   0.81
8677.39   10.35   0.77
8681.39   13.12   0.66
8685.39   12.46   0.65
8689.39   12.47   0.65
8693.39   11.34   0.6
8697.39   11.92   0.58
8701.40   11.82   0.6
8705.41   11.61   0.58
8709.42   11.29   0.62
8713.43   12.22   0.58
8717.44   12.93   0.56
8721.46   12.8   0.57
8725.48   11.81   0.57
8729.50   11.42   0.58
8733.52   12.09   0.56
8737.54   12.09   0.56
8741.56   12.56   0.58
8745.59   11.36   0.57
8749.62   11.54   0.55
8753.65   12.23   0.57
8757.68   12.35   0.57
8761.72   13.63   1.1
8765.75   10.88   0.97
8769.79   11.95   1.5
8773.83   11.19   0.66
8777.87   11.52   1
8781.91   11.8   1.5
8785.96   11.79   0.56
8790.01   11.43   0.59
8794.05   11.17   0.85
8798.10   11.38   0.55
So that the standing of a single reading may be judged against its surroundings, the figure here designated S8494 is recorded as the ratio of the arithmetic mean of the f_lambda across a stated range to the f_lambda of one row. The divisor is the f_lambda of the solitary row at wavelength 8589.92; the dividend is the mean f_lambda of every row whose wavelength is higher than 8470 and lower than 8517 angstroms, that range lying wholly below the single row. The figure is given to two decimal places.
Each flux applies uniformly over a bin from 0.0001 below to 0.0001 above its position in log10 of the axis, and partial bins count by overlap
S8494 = 0.97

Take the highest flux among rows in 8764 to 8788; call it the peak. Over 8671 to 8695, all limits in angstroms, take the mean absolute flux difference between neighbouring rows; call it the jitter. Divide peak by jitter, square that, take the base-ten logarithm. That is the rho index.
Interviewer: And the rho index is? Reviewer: 1.83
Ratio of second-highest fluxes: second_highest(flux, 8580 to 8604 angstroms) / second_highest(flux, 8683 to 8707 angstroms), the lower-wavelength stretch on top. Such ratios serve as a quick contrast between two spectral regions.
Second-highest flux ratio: 1.05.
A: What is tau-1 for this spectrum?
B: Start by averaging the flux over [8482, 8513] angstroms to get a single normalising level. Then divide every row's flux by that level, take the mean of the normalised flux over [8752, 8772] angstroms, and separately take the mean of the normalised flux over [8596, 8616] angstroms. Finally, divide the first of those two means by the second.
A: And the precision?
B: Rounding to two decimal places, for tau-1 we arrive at 1.00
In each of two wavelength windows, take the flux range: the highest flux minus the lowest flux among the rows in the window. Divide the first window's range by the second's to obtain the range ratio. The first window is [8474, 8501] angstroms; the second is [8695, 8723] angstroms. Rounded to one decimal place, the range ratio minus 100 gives -98.7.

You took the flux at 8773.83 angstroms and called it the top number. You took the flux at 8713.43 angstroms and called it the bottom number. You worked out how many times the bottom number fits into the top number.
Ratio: 0.92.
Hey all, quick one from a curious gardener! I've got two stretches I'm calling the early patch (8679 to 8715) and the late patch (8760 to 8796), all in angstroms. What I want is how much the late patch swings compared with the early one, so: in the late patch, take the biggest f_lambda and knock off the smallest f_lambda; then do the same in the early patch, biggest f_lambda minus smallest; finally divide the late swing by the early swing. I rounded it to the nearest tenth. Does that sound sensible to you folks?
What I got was 1.5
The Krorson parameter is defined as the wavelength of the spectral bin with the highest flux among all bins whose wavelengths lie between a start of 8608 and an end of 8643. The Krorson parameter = 8629.57 angstroms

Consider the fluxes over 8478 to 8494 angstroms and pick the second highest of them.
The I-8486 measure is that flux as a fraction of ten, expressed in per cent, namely 126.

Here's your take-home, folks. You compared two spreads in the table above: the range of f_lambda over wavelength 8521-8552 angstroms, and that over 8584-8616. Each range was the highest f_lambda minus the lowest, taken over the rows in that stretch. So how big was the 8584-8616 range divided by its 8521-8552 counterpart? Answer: 1.0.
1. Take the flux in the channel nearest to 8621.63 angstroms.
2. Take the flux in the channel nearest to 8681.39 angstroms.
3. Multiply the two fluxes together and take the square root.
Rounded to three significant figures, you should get 13.4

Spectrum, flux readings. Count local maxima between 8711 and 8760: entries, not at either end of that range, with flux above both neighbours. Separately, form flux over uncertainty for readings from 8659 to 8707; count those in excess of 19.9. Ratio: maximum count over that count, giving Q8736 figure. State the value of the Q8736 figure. 1.00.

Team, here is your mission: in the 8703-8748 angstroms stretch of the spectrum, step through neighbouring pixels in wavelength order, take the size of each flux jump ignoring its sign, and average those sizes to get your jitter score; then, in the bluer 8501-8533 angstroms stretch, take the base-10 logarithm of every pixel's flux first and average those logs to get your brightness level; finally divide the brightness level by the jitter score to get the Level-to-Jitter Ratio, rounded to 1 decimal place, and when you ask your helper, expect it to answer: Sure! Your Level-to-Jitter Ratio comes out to 1.9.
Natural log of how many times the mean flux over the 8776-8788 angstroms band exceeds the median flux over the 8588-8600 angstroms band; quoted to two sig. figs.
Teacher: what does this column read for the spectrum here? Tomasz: -0.10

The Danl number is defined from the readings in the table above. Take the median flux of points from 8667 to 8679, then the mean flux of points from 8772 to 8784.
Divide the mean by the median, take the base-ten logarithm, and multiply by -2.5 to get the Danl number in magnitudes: -0.115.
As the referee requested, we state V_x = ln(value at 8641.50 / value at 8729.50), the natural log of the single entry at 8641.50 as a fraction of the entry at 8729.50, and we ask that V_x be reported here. 0.05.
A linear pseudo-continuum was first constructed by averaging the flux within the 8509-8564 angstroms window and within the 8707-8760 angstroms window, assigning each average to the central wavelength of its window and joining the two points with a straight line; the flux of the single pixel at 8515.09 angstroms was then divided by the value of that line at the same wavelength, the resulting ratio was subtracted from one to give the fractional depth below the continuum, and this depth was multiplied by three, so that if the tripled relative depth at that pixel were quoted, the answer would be 0.2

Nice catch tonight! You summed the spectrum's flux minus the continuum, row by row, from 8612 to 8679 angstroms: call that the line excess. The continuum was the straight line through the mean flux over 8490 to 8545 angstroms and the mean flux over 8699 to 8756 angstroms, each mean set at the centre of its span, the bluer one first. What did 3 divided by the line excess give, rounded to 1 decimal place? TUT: -1.8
